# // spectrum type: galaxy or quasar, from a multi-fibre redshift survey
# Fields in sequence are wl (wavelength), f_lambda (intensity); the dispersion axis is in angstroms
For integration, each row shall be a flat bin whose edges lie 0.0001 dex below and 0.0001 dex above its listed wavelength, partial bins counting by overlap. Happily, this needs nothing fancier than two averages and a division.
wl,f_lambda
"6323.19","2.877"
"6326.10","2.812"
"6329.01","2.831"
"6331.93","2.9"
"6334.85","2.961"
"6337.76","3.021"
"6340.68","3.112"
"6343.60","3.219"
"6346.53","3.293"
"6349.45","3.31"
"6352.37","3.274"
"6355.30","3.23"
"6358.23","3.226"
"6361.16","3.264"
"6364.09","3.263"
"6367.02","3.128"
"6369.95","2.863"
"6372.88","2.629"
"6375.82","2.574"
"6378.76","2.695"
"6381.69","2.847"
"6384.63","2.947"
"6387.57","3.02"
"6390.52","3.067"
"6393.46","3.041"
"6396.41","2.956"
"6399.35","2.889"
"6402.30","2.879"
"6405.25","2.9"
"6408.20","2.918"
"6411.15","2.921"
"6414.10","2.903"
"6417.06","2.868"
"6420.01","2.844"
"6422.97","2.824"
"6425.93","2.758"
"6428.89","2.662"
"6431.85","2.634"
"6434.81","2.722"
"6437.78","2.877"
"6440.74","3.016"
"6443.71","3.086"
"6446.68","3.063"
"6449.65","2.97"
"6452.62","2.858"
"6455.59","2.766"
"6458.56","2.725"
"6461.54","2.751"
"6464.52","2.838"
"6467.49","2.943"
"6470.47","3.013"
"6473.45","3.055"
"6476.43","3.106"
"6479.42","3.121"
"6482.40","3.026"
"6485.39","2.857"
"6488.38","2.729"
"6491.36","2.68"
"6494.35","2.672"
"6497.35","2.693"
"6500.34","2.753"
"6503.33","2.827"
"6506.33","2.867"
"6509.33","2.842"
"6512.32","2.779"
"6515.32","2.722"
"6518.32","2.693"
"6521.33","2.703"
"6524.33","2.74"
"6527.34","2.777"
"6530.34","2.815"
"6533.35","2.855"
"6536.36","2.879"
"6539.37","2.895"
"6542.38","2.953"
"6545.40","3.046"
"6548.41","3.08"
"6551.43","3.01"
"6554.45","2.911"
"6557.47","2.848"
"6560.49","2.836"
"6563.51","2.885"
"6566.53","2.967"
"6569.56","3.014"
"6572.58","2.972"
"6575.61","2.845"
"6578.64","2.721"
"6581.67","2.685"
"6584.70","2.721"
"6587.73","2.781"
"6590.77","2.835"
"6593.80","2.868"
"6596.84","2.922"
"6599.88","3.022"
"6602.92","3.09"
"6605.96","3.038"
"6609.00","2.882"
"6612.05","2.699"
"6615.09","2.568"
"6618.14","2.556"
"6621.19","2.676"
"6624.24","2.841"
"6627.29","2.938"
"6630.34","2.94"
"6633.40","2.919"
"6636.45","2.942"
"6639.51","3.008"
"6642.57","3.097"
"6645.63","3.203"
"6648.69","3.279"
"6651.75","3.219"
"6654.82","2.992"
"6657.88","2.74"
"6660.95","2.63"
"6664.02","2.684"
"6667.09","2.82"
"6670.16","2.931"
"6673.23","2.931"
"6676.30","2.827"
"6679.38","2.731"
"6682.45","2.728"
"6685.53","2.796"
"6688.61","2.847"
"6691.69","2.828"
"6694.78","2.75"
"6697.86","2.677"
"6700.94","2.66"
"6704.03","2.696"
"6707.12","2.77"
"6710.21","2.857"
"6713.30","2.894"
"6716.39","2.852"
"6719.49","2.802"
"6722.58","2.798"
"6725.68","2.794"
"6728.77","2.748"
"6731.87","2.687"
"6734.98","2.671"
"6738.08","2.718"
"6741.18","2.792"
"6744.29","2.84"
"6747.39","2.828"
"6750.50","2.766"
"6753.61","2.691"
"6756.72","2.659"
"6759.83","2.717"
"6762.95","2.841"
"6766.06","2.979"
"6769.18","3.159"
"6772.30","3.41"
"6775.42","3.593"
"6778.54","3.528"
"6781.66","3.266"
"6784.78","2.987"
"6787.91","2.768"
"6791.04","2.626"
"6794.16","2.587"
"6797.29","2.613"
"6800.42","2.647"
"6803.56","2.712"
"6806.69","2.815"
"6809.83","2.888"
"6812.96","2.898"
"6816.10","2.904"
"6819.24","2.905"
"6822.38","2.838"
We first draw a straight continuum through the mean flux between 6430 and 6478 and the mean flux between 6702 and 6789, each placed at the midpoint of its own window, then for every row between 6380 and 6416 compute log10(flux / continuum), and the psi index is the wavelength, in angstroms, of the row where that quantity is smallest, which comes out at 6381.69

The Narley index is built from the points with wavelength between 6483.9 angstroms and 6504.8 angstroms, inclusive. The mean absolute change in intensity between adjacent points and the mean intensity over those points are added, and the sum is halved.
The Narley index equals 1.40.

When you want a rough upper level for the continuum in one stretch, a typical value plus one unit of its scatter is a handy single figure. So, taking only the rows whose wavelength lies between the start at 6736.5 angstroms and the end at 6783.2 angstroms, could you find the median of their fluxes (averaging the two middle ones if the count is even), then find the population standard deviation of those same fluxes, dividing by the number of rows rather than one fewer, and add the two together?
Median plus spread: 3.15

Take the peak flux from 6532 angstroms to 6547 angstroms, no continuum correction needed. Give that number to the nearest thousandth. 3.046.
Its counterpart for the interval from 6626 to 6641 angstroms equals 3.008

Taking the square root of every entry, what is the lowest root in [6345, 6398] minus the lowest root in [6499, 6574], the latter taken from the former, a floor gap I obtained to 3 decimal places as -0.037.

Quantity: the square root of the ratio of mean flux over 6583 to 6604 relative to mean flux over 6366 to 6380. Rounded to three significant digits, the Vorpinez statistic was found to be 1.02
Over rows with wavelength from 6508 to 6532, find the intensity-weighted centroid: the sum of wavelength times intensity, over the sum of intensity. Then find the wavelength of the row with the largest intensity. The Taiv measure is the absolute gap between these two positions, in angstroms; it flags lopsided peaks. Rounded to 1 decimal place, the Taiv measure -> 10.5 angstroms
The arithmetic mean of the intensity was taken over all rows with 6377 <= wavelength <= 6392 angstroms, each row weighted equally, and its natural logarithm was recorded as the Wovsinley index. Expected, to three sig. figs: 1.07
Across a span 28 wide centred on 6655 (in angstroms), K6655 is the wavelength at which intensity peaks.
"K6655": 6648.69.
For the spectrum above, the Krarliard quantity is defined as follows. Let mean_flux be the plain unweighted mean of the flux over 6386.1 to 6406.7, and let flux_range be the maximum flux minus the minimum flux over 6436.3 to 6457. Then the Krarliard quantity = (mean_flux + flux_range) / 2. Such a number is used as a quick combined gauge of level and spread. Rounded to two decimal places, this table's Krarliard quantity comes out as 1.64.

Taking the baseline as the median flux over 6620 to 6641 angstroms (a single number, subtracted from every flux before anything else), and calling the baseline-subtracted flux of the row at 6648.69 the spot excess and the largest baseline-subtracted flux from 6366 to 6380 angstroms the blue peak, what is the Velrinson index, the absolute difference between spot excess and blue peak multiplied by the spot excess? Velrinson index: 0.051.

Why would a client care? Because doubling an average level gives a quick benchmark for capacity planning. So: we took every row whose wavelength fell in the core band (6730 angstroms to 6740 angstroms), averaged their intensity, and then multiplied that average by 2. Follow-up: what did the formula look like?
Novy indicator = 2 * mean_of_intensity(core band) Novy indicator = 5.4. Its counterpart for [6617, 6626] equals 5.4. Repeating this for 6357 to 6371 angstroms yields 6.3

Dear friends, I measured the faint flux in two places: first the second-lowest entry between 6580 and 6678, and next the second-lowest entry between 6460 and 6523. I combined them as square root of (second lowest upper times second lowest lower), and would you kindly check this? 2.62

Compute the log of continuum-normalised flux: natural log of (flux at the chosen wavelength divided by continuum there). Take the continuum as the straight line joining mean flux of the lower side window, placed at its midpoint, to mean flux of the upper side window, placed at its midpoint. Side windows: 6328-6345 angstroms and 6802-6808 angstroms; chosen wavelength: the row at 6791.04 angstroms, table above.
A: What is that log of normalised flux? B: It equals -0.054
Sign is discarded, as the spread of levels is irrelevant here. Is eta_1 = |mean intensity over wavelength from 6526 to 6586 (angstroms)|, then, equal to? 2.89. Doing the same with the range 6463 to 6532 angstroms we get 2.84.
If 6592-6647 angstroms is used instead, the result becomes 2.90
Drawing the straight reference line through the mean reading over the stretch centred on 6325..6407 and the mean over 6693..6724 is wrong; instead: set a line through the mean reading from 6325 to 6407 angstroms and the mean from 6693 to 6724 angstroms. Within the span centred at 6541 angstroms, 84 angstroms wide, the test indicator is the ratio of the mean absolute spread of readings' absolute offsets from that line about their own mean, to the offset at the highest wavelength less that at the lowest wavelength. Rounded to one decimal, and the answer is 4.2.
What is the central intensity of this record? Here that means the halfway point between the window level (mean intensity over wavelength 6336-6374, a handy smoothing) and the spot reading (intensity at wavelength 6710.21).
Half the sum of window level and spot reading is 3.00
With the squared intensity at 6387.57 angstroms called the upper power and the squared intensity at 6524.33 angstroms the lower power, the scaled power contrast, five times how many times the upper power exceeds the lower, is 6.1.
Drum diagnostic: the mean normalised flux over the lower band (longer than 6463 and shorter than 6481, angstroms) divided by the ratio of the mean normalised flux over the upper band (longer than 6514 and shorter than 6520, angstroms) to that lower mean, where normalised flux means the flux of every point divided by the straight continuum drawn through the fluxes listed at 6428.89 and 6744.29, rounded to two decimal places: 1.26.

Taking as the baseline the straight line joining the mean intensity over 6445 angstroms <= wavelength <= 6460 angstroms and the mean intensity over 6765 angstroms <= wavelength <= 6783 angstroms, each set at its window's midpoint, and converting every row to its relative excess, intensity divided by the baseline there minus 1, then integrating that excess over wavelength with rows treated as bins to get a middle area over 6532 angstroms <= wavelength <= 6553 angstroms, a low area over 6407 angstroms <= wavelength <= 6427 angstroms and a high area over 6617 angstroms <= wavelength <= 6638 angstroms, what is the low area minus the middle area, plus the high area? -1.4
